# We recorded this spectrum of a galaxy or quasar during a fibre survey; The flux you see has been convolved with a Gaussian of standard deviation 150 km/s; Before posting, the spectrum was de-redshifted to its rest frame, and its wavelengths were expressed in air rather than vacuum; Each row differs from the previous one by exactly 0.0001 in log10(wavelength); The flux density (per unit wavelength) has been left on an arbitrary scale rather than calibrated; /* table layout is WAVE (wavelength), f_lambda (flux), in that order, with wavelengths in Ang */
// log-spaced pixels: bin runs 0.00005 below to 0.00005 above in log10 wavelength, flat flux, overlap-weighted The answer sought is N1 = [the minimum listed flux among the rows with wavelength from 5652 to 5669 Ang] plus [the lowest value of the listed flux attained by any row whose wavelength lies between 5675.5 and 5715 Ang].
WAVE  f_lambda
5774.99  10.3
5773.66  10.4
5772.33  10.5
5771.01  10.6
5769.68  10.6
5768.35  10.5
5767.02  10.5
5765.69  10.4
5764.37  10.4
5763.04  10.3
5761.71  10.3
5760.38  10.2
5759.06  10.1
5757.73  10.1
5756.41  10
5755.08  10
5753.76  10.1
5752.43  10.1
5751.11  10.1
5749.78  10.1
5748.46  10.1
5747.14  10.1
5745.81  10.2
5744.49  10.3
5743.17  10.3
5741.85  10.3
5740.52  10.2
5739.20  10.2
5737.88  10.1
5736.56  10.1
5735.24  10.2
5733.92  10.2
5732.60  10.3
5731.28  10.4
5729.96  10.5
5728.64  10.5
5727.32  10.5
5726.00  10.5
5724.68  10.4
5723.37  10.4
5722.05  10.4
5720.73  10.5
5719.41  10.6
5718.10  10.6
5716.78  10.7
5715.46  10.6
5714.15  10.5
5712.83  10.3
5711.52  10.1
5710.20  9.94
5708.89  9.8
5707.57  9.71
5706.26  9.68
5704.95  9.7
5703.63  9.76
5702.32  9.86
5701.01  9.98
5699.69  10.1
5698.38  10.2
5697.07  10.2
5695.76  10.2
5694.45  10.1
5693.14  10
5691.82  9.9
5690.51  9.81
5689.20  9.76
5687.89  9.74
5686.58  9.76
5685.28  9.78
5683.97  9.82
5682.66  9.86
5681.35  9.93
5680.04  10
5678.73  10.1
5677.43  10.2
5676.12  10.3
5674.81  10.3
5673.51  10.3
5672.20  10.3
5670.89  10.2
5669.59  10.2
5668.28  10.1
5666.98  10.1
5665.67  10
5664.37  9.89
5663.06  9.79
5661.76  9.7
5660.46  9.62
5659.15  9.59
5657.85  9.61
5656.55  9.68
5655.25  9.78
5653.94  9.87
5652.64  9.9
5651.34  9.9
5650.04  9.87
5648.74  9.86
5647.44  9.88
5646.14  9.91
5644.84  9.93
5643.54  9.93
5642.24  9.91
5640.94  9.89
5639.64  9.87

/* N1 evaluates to 19.3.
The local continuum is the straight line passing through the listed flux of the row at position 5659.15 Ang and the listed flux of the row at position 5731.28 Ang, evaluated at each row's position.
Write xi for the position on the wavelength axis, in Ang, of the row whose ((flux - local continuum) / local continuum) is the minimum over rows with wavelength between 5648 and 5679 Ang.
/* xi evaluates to 5659.15 Ang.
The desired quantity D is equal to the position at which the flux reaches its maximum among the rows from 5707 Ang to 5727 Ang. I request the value 5716.78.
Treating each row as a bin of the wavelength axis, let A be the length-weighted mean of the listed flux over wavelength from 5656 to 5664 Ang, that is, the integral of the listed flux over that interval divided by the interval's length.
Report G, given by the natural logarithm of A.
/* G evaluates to 2.27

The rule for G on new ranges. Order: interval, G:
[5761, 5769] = 2.34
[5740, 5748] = 2.32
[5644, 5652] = 2.29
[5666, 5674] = 2.32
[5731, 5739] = 2.32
